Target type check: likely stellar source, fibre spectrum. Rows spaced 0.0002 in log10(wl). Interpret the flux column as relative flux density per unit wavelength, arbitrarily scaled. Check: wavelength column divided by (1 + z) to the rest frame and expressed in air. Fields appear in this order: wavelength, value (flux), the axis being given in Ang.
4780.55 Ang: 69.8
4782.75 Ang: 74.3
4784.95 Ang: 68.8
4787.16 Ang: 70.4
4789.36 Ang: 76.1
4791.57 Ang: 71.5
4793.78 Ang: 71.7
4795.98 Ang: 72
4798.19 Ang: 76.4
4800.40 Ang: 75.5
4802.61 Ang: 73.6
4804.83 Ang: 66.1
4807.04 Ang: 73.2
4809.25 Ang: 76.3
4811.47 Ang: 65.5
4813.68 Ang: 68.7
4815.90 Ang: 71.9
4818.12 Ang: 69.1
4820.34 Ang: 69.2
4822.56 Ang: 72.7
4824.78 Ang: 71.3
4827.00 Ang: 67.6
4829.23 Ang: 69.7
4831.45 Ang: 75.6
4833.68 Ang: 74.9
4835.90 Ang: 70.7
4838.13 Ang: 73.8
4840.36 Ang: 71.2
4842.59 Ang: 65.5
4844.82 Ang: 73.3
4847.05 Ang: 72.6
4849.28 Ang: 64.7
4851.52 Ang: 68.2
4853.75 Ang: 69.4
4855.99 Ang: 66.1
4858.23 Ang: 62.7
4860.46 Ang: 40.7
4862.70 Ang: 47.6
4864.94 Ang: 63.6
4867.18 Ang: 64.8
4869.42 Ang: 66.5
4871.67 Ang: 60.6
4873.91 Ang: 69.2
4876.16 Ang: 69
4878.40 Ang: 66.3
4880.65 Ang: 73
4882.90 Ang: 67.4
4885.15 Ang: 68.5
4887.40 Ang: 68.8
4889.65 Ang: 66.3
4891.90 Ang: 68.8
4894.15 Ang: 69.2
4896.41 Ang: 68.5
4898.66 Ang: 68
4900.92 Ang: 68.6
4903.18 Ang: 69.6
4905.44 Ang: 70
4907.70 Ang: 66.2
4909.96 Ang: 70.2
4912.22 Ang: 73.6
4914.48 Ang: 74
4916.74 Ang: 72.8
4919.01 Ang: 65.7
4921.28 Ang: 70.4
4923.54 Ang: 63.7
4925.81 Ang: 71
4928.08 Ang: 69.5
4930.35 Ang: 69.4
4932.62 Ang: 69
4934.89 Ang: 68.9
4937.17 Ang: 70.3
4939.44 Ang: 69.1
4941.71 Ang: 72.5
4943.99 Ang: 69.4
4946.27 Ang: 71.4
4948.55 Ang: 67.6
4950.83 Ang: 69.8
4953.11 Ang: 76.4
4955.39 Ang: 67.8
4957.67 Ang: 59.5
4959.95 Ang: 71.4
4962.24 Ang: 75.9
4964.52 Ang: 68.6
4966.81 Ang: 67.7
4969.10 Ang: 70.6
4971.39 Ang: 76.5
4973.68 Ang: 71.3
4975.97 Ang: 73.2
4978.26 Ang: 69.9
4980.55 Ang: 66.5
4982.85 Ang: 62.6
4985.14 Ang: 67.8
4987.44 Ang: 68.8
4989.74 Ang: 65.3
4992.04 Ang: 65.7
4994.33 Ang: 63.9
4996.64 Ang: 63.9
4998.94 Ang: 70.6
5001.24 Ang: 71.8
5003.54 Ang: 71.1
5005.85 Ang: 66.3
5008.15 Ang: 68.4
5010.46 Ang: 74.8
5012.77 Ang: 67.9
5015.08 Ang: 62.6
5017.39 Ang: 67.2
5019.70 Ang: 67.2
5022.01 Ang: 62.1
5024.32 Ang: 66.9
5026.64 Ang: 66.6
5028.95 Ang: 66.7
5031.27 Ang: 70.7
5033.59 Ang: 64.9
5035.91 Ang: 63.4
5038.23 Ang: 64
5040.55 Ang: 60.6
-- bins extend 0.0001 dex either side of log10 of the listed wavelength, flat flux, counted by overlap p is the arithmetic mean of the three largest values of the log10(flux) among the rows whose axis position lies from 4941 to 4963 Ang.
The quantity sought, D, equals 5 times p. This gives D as 9.37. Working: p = 1.875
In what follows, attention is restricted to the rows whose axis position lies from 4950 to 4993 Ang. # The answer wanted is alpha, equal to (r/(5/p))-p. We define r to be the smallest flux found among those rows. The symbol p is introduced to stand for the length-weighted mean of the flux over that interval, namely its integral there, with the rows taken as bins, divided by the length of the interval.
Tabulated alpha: 755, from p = 69.2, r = 59.5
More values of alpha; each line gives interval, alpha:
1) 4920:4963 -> 758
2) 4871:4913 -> 762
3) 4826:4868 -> 474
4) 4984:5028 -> 769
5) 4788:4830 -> 865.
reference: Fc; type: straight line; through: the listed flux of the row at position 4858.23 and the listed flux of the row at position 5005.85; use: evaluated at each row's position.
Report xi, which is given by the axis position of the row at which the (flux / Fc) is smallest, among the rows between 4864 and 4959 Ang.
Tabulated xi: 4957.67 Ang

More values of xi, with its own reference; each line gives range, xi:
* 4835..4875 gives 4860.46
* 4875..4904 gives 4889.65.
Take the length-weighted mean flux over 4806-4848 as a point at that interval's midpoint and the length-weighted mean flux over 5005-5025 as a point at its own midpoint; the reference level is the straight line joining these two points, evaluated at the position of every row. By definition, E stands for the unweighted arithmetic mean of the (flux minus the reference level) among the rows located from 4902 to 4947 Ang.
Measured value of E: 0.8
